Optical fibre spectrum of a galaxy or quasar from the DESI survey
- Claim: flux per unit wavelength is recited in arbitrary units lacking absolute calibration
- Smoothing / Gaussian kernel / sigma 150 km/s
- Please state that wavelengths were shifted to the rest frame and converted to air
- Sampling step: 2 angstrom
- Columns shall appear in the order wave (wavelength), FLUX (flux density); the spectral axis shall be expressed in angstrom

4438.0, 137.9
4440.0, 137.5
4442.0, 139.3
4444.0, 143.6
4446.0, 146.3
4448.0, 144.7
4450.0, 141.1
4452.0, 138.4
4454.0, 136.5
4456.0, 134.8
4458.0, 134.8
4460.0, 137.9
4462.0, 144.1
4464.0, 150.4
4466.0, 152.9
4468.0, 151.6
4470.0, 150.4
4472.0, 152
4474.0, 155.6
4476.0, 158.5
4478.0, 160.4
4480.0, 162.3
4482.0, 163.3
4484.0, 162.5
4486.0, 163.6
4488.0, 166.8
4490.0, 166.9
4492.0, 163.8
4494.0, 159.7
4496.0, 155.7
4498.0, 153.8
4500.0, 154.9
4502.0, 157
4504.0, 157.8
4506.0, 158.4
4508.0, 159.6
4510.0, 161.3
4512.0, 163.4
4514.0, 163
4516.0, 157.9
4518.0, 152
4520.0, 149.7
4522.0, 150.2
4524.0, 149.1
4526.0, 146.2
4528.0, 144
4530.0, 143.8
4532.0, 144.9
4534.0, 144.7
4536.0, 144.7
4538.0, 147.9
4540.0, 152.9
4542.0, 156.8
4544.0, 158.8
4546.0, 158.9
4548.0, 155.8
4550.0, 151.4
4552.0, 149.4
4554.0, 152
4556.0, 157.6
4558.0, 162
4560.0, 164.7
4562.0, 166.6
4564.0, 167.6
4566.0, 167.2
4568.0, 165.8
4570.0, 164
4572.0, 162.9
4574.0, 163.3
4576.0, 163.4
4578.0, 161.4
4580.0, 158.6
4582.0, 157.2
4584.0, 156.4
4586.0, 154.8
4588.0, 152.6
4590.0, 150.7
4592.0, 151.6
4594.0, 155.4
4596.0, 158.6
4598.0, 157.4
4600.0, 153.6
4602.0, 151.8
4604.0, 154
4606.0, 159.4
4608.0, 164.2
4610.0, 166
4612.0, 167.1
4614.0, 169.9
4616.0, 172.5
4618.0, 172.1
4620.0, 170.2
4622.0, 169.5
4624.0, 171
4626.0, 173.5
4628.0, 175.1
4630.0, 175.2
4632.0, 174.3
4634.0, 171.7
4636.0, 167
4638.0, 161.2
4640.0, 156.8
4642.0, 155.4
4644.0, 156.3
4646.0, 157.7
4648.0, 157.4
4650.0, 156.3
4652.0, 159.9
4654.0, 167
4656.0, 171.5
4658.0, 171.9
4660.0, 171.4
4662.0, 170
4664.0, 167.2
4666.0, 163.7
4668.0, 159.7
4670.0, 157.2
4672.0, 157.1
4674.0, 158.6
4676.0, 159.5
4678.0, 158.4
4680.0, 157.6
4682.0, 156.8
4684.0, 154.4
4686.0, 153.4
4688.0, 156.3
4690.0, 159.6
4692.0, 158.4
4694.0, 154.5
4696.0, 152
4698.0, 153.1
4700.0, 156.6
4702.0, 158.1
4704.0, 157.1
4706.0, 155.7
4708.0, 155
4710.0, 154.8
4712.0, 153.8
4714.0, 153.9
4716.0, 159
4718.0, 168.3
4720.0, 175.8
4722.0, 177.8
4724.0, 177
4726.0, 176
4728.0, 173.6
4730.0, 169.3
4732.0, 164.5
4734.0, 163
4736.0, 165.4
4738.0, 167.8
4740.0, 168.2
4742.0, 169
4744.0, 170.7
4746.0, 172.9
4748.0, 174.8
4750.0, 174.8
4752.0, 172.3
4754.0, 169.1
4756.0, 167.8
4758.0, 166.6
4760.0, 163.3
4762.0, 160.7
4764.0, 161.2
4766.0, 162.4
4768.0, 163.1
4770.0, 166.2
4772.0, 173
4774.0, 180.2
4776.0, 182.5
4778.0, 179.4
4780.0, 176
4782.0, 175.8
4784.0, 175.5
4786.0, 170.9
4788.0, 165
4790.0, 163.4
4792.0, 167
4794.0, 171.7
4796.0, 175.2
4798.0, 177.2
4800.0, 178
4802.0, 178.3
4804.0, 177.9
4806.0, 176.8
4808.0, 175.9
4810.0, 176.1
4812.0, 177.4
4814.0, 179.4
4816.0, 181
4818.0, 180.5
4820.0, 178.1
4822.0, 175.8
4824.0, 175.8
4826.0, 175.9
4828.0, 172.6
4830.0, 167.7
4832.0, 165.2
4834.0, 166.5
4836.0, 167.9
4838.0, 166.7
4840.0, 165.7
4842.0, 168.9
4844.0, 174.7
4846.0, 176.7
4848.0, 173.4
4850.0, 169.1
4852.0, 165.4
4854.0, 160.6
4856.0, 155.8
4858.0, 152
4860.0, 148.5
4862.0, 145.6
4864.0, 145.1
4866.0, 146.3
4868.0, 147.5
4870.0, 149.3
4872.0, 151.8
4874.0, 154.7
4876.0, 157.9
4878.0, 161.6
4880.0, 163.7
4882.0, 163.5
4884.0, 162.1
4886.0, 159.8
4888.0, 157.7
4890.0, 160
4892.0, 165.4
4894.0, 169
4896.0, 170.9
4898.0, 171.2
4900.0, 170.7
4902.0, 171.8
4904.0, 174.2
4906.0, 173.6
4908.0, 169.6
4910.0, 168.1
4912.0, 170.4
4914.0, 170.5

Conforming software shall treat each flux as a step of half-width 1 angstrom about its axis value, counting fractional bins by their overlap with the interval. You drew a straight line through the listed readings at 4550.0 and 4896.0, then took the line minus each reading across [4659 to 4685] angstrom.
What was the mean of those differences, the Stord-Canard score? -2.6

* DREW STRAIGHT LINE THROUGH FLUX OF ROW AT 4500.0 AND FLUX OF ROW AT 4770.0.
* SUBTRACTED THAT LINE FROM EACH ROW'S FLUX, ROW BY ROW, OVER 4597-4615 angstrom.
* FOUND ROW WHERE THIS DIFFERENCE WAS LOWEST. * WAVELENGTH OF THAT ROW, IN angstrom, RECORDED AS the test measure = 4602.0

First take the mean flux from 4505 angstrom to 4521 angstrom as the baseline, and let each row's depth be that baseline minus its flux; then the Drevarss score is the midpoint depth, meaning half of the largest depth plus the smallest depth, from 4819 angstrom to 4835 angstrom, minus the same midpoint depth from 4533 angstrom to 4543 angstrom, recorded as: -20.9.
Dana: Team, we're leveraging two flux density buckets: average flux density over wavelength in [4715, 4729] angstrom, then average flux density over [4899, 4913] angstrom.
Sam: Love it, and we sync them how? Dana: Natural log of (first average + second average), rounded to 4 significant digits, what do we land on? 5.840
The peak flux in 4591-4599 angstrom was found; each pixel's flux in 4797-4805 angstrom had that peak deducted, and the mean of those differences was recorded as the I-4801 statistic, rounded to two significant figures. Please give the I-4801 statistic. 19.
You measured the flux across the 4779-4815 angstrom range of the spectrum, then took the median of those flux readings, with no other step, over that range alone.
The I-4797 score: 176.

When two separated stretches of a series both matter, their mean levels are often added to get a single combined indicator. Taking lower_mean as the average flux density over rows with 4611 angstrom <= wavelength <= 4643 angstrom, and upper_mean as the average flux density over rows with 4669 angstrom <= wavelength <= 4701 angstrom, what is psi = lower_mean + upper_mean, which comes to 325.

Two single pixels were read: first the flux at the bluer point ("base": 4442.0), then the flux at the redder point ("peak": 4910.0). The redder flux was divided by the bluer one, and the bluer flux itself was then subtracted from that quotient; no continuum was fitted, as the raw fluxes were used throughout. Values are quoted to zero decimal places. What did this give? -138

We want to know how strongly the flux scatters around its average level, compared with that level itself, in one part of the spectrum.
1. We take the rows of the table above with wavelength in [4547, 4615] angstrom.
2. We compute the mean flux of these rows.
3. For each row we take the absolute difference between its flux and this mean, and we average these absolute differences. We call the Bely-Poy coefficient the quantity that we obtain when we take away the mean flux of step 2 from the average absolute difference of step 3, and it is -154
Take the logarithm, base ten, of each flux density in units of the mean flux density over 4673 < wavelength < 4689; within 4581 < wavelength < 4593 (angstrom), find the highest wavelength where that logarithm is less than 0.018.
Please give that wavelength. 4592.0 angstrom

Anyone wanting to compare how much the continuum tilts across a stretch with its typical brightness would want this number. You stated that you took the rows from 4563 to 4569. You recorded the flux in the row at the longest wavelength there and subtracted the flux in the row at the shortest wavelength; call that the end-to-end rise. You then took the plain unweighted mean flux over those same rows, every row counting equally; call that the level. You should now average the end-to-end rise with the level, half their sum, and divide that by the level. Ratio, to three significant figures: 0.495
